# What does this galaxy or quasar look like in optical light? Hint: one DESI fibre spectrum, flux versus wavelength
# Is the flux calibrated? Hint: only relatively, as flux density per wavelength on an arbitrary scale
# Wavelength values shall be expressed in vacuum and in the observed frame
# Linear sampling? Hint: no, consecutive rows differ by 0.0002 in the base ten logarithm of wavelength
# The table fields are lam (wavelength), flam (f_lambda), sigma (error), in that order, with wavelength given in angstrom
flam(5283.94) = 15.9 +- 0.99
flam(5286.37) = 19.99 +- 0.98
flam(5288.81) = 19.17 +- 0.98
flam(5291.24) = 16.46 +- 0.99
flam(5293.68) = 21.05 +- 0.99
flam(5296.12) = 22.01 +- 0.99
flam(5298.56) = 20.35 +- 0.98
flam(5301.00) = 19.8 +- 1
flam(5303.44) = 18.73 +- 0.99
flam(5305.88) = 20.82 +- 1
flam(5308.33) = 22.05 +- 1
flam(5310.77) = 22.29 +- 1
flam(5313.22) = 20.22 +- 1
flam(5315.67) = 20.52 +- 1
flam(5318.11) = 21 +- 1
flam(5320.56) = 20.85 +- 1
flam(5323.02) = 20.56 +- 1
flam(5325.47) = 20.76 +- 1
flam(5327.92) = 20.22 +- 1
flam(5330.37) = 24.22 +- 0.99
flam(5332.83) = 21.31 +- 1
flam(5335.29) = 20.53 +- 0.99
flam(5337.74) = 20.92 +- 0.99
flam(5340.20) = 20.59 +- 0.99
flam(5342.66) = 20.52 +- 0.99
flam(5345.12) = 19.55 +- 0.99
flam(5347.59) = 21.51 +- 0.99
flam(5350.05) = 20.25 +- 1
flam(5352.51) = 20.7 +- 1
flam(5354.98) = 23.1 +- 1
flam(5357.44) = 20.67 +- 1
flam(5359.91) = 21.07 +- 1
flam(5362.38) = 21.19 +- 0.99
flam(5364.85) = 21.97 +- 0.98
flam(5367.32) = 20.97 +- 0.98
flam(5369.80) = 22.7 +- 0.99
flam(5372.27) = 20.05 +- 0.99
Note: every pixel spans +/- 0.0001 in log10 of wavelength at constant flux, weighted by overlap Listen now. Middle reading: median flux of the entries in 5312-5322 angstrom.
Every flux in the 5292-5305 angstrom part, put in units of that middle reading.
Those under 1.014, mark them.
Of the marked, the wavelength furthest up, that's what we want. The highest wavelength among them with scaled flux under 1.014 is 5303.44 angstrom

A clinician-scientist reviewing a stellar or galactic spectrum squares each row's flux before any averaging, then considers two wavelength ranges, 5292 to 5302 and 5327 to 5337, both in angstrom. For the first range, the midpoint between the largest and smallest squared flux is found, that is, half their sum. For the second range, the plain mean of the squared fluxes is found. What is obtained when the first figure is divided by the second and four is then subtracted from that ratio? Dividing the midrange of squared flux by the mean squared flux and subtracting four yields -3.06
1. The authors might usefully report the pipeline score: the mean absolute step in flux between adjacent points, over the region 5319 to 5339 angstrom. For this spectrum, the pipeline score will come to 1.3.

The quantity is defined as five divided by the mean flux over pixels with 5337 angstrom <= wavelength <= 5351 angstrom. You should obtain 0.243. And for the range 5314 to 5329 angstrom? 0.242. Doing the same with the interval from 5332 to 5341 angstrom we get 0.240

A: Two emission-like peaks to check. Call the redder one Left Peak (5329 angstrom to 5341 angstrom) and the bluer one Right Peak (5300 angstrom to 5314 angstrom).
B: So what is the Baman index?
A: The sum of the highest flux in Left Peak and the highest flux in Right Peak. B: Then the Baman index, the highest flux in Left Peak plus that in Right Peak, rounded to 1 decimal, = 46.5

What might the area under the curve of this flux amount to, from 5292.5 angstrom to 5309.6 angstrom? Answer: 354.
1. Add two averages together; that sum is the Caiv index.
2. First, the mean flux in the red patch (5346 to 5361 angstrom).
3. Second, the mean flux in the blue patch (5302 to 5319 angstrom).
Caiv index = 42.0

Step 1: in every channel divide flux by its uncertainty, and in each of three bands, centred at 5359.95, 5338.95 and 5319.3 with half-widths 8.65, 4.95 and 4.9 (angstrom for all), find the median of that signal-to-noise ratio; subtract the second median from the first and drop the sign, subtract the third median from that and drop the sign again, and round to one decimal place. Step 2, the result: 20.1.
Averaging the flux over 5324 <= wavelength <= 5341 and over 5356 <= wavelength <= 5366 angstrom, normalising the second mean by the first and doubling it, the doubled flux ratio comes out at 2.00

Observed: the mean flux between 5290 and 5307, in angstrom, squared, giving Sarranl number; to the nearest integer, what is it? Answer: 396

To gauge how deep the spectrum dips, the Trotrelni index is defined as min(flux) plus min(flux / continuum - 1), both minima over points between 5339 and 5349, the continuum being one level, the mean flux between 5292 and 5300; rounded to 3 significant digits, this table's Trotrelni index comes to 19.5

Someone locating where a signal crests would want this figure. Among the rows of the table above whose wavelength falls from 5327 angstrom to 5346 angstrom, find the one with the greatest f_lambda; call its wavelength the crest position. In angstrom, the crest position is 5330.37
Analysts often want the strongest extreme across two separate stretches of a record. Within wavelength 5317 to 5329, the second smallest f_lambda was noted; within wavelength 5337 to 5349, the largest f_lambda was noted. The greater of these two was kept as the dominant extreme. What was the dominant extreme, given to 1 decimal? 21.5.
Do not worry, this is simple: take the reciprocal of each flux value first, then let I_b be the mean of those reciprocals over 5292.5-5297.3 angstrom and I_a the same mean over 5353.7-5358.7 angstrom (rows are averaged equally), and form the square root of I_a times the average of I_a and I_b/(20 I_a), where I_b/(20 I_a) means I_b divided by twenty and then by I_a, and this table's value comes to 0.0470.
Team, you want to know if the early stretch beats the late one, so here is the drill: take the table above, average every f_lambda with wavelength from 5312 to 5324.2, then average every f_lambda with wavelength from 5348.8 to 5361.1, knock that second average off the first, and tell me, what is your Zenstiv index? -0.5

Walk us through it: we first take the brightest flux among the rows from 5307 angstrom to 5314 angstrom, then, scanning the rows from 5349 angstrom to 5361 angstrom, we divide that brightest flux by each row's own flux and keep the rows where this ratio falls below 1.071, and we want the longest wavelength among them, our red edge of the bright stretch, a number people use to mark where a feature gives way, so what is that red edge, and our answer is 5359.91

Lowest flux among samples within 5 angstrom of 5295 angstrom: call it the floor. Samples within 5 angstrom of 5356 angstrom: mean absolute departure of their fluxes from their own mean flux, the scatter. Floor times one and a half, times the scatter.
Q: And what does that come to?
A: 21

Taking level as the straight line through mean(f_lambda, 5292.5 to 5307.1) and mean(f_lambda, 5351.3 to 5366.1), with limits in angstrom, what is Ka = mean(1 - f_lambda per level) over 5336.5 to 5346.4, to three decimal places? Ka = 0.036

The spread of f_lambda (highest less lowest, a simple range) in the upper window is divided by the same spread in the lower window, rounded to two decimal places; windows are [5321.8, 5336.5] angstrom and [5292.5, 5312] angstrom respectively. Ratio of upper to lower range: 1.12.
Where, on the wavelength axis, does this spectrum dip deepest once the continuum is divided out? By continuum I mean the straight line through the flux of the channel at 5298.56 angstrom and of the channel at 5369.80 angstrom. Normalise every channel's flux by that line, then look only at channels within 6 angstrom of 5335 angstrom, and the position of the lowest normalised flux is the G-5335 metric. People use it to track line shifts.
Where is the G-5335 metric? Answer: 5340.20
